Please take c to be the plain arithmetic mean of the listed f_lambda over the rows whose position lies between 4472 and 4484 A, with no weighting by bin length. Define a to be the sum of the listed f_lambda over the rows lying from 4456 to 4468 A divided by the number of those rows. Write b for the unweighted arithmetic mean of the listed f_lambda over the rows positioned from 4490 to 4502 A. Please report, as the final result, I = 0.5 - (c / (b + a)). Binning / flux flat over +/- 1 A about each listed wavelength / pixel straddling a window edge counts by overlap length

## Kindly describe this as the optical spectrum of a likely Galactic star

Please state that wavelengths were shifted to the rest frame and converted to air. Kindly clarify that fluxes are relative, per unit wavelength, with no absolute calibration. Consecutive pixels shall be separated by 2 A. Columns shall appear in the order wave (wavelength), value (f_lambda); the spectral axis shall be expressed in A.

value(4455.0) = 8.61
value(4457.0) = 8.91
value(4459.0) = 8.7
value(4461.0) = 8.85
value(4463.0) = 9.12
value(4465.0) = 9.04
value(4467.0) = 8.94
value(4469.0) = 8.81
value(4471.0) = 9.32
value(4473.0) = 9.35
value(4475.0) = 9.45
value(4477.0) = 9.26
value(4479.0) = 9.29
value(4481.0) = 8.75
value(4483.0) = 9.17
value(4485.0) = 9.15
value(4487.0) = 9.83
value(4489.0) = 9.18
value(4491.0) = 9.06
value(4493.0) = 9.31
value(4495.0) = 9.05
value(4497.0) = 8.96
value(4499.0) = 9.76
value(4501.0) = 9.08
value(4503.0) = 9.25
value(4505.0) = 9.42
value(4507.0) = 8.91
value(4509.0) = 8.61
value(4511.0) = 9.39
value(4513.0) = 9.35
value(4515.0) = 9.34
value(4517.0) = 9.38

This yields -0.008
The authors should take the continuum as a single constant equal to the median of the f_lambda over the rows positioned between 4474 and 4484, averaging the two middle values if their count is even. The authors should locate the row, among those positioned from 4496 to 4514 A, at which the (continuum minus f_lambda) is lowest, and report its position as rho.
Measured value 4499.0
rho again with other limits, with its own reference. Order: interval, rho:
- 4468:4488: 4487.0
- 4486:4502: 4487.0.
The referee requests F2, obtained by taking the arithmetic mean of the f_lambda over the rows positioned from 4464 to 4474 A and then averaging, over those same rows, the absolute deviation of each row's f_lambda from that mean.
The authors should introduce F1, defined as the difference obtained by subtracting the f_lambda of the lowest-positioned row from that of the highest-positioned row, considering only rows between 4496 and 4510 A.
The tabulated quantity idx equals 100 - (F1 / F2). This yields 102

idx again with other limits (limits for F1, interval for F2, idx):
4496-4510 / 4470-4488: 102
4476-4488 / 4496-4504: 98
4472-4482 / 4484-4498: 103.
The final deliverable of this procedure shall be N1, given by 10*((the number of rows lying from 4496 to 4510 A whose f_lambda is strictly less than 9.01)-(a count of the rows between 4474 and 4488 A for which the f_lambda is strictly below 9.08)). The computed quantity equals 20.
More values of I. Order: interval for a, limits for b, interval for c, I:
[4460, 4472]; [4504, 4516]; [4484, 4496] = -0.009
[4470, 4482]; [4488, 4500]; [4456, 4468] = 0.016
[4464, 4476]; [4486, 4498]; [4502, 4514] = 0.002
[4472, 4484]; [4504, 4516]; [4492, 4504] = -0.002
